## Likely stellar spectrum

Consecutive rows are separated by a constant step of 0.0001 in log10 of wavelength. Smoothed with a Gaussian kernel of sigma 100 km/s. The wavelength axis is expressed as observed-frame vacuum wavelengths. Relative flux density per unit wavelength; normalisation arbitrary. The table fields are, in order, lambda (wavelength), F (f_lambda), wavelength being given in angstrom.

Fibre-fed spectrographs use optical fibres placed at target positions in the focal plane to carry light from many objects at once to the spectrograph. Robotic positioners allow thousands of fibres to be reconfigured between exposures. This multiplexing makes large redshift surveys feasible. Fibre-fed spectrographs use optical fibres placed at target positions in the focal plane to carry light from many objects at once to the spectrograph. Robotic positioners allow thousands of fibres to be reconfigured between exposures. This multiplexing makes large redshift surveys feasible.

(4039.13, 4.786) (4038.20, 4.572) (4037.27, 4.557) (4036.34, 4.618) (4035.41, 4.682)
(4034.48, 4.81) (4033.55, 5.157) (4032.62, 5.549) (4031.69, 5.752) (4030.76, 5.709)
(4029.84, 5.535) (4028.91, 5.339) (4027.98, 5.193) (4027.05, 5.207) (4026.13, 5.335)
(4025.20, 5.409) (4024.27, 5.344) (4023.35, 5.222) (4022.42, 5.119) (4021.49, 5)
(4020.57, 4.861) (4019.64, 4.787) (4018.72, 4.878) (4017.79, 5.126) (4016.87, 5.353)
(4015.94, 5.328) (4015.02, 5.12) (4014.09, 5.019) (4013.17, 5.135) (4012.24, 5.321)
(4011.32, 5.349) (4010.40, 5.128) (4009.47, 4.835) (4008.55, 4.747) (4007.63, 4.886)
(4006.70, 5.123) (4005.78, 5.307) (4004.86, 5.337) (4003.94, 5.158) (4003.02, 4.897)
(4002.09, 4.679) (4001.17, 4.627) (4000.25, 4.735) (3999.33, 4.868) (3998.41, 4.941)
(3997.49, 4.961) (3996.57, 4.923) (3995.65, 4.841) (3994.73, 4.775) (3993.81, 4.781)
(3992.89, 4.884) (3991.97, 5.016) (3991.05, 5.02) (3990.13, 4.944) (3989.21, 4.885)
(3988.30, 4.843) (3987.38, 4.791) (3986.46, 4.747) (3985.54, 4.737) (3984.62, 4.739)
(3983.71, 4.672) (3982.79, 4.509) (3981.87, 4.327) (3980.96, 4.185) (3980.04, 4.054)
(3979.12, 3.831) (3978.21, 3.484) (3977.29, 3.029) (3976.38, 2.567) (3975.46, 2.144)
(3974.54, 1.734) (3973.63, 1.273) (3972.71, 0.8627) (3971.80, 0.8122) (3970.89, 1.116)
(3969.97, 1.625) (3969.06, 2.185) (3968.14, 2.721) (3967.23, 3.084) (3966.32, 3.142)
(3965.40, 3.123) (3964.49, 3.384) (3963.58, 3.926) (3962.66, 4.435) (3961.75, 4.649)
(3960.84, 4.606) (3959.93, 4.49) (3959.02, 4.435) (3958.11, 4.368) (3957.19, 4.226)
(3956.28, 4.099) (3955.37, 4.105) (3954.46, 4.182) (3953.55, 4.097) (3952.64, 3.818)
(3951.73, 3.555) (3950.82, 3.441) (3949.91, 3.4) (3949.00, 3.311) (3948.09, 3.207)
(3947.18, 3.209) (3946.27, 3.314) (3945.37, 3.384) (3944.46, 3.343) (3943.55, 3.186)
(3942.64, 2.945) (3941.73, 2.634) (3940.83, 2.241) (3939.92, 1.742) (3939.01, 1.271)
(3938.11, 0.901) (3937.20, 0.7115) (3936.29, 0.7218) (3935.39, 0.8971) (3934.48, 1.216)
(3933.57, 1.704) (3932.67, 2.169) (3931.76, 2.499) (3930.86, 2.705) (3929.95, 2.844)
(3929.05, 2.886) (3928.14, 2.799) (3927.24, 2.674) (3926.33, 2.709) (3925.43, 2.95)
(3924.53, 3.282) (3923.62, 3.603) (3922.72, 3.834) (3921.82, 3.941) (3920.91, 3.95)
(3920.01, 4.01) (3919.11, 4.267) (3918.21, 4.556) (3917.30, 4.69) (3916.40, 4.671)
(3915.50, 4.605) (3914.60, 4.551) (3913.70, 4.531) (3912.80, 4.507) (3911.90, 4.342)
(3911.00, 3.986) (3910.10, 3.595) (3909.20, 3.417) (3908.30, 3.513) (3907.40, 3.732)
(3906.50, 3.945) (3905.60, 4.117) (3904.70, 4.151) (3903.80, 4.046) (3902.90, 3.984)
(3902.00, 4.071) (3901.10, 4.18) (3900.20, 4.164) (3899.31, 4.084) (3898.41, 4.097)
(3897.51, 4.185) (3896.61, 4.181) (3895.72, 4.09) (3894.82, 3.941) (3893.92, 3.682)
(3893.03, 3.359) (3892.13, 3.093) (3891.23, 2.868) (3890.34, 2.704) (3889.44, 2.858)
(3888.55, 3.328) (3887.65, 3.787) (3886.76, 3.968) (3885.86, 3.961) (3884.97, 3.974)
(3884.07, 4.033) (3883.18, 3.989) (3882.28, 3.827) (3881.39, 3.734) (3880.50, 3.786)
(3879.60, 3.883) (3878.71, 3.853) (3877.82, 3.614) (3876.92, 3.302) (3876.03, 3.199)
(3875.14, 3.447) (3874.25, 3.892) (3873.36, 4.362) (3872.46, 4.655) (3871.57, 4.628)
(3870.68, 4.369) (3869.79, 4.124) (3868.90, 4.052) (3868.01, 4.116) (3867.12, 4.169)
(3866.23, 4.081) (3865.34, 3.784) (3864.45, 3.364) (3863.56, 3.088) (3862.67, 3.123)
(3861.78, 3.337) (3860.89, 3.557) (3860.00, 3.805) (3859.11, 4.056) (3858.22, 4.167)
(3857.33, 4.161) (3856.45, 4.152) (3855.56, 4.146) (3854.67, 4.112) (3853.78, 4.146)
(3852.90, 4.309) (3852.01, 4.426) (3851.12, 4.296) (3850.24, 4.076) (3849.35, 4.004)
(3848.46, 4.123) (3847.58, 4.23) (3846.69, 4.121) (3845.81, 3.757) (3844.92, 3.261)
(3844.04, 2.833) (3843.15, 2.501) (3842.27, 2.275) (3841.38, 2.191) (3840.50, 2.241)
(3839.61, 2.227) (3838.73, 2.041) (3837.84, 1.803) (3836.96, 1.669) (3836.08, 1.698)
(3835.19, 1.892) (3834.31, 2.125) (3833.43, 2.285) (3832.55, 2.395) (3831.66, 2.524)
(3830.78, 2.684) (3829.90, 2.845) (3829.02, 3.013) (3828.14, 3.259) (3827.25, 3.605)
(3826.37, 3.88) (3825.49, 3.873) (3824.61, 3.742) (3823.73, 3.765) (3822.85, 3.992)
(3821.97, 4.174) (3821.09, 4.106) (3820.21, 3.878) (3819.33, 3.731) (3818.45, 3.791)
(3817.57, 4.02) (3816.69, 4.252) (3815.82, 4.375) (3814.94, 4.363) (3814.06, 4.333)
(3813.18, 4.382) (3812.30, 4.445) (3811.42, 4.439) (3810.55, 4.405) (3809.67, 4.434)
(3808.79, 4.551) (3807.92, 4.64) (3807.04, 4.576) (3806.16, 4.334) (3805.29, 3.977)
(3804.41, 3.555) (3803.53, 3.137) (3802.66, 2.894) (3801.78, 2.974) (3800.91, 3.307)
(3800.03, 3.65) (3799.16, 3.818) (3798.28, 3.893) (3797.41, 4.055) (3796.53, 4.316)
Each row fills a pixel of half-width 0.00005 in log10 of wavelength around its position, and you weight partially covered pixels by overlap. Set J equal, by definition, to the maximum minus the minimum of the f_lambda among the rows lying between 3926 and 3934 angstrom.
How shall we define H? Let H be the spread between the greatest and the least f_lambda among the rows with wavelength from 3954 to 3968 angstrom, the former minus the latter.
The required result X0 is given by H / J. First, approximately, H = 1.6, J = 1.2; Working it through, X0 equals 1.3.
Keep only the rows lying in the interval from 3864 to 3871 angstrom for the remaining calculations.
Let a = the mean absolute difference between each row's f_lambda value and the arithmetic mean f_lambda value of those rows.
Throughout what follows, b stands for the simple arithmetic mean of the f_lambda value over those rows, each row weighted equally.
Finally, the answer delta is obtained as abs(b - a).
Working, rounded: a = 0.22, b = 4.0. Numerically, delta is 3.8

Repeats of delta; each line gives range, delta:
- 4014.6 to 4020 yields 4.9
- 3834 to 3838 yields 1.7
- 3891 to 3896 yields 3.1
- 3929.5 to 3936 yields 1.4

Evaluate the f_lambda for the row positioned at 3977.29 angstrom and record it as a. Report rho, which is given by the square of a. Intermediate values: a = 3.029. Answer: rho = 9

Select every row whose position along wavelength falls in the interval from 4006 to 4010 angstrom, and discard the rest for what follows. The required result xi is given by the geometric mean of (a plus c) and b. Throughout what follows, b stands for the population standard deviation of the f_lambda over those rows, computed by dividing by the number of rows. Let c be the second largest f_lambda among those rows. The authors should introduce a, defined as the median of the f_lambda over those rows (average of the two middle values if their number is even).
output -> 1.16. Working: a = 4.86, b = 0.14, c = 4.886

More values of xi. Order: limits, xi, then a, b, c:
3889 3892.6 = 0.89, 2.86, 0.14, 2.868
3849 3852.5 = 1.20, 4.19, 0.17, 4.296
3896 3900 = 0.62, 4.14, 0.05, 4.181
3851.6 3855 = 1.04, 4.23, 0.13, 4.309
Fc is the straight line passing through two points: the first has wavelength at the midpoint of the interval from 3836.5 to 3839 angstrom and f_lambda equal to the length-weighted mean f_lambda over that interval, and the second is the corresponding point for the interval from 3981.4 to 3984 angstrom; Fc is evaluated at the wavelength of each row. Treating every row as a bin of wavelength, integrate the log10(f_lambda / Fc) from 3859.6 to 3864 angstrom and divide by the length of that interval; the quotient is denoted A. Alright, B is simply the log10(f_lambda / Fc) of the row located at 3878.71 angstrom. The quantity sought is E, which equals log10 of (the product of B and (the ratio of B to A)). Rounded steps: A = 0.172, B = 0.17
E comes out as -0.8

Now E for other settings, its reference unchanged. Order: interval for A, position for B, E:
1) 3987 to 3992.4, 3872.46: 0.5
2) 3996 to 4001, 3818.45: 1.3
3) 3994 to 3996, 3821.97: 1.4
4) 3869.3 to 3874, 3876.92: -1.3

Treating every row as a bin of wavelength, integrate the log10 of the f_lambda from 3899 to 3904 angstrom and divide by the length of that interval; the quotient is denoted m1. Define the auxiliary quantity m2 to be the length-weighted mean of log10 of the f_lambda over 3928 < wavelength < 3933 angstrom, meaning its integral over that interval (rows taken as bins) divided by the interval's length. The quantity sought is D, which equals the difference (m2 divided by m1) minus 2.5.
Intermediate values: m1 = 0.61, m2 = 0.42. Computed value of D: -1.8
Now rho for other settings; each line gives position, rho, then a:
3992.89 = 24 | 4.884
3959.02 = 20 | 4.435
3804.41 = 13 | 3.555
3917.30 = 22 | 4.69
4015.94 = 28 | 5.328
